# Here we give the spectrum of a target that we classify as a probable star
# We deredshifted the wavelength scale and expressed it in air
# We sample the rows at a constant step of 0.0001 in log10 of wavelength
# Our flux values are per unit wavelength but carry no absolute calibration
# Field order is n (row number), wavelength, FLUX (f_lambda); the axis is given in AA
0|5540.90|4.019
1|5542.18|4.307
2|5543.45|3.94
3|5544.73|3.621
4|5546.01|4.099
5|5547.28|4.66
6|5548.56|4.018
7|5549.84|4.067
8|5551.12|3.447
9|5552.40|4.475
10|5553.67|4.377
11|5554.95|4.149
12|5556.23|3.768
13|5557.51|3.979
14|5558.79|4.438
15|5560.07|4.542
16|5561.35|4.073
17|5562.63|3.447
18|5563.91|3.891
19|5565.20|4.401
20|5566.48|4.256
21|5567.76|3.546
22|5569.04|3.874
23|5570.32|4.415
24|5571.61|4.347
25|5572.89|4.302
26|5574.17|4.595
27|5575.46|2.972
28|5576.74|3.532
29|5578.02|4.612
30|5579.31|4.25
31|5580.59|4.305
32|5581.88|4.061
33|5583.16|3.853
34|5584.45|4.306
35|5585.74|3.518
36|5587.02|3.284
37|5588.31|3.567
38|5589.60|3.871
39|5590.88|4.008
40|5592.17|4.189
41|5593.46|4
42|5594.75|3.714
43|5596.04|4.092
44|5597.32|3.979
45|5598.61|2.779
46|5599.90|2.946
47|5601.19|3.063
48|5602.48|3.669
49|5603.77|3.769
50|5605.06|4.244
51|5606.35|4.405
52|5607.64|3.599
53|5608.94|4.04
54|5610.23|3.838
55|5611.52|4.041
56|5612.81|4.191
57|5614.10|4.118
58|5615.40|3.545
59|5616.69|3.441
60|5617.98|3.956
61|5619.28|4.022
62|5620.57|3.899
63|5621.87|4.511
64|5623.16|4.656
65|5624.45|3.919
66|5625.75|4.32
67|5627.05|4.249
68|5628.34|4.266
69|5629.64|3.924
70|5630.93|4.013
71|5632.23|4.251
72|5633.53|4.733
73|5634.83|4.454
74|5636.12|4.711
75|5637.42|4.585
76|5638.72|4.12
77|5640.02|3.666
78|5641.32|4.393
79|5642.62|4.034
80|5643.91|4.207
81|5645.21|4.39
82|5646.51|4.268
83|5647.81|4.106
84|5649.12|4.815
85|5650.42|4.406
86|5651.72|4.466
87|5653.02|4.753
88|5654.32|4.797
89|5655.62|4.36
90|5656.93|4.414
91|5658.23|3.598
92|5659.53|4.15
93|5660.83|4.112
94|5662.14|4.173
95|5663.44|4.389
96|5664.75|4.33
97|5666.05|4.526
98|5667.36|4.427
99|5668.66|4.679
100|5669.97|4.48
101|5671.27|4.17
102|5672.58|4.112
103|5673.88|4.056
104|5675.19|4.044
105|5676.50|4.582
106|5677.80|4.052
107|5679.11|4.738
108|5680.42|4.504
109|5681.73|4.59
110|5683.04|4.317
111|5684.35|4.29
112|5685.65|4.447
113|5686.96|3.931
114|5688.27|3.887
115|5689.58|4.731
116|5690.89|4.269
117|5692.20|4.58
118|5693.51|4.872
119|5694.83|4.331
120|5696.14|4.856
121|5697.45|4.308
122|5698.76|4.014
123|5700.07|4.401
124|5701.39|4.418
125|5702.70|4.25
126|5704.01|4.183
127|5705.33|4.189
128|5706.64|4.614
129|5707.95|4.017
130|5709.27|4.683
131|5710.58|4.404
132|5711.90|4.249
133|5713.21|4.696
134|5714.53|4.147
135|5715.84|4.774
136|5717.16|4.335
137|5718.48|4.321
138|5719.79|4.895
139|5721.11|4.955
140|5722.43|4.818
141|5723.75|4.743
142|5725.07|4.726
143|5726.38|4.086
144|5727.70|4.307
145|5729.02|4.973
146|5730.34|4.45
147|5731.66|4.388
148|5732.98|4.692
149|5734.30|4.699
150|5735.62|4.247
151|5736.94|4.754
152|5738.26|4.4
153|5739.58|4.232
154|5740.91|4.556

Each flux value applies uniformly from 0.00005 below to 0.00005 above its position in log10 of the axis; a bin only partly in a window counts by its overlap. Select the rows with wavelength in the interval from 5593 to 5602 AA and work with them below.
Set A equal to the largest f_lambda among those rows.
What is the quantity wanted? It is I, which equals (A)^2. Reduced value 16.7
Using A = 4.092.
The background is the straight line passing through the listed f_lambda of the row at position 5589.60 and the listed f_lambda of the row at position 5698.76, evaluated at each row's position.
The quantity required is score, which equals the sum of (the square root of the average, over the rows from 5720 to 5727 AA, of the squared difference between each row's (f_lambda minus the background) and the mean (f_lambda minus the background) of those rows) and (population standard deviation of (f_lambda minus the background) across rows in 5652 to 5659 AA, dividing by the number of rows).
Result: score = 0.74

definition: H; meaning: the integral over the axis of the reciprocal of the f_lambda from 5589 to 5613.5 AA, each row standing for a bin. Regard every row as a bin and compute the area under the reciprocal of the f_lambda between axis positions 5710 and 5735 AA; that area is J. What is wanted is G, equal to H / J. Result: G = 1.19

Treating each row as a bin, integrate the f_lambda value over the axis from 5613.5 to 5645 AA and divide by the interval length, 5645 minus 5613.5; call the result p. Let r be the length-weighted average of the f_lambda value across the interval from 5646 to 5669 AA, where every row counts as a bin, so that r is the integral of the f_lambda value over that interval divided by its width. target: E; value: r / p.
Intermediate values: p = 4.17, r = 4.37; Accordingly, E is 1.05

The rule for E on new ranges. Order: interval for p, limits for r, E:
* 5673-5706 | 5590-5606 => 0.86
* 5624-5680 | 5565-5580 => 0.95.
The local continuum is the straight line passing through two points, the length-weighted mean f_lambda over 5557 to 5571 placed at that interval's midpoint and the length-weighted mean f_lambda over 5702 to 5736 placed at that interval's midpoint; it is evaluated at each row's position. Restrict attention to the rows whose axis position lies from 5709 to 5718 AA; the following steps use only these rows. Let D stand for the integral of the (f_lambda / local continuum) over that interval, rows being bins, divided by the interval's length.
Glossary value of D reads 0.99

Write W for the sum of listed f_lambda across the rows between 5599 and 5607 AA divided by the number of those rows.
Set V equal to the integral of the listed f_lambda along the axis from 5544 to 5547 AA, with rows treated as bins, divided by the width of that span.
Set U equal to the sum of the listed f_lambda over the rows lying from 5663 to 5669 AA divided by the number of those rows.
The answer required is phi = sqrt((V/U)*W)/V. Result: 0.456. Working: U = 4.47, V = 3.96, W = 3.68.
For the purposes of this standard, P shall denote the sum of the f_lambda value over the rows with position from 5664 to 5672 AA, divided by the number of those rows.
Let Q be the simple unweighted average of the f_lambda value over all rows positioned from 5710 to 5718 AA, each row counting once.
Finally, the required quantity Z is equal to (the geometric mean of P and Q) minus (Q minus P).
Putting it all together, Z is 4.4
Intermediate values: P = 4.44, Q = 4.43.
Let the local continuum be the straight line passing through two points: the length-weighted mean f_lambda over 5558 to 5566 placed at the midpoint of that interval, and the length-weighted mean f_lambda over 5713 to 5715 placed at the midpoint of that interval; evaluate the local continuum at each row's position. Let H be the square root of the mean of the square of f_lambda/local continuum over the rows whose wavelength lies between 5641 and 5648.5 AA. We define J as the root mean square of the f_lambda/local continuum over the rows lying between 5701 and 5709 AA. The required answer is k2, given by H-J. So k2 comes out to 0.01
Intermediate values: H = 0.99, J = 0.98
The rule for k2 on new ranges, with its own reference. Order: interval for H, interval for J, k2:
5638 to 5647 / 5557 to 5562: -0.06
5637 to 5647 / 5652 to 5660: -0.03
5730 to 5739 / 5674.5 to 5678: 0.04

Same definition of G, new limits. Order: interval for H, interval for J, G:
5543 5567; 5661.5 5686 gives 1.05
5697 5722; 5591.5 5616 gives 0.87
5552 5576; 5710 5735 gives 1.08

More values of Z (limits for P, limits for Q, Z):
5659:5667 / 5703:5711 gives 4.2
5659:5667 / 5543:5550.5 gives 4.4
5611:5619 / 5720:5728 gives 3.5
